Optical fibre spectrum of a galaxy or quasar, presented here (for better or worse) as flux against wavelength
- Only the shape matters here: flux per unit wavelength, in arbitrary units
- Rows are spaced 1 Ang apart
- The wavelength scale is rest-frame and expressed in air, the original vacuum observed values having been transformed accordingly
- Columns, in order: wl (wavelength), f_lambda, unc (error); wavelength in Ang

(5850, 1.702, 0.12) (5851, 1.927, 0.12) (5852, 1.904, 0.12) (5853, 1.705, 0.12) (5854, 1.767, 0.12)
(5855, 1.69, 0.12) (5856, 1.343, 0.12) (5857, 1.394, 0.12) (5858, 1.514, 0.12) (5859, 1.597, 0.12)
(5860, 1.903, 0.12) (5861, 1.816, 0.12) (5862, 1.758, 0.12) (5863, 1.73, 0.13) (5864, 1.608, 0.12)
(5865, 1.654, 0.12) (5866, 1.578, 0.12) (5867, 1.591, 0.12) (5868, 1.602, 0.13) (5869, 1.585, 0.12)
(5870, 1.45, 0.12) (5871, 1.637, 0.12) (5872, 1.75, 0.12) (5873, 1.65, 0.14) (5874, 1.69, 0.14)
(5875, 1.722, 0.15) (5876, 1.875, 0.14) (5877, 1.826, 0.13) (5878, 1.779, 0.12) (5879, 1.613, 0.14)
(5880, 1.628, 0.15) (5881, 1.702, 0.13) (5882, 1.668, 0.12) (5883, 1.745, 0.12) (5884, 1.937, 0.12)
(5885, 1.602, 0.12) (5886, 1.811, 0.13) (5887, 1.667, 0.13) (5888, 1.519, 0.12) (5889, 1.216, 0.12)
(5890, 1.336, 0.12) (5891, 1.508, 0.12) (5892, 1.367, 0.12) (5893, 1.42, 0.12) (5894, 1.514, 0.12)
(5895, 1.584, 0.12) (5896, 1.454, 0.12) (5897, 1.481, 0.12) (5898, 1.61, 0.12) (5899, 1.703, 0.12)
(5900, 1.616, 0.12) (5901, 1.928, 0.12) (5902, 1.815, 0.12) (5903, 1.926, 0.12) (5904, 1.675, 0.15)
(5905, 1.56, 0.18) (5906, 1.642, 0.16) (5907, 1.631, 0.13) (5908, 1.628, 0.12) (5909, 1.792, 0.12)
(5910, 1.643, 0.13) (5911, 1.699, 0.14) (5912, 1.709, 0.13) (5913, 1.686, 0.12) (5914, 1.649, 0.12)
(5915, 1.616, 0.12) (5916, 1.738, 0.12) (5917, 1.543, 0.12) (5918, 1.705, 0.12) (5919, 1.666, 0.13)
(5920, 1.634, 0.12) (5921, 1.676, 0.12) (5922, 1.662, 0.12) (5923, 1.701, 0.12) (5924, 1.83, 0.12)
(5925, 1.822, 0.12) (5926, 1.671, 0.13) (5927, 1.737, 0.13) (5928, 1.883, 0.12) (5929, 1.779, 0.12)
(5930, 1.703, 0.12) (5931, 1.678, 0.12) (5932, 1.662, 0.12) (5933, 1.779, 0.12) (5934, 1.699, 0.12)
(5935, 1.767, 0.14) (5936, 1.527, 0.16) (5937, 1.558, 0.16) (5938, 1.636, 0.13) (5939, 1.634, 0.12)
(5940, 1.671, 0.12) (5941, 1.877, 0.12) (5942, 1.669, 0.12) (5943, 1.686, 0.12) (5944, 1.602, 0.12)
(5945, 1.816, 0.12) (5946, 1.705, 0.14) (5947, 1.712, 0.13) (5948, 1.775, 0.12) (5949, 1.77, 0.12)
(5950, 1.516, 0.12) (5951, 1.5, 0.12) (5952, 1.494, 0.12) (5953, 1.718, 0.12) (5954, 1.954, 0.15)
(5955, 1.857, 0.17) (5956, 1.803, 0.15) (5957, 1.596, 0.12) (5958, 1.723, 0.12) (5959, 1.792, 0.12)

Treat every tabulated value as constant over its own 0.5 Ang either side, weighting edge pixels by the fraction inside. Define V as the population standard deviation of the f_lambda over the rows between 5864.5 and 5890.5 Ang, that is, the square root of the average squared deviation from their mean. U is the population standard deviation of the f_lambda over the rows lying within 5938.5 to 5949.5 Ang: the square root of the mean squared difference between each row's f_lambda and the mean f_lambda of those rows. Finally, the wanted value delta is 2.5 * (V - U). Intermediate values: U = 0.08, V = 0.15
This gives 0.18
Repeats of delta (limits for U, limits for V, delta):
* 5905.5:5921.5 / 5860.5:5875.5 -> 0.08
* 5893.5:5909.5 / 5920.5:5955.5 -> -0.07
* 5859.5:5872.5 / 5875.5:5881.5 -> -0.04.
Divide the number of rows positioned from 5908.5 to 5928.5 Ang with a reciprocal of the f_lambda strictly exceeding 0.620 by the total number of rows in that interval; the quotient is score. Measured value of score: 0.05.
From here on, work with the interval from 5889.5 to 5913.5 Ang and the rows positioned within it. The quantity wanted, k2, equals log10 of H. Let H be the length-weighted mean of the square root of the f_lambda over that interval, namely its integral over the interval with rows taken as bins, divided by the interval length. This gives 0.105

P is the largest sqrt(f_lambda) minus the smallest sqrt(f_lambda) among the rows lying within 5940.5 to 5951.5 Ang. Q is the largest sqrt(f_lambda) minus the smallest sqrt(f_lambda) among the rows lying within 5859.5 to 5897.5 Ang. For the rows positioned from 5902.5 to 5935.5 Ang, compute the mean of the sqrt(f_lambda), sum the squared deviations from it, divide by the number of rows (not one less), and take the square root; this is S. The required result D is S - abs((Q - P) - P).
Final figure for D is 0.03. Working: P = 0.145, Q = 0.29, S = 0.0315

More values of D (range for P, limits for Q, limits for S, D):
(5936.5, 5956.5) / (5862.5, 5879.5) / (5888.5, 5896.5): -0.14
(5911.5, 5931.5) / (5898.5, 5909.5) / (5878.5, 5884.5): -0.08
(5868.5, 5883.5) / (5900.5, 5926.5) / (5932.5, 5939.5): -0.15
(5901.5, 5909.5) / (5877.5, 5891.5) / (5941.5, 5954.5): 0.04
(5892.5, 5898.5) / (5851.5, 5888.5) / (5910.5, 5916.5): -0.06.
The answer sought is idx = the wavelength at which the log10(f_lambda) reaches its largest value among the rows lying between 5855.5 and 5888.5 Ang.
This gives 5884 Ang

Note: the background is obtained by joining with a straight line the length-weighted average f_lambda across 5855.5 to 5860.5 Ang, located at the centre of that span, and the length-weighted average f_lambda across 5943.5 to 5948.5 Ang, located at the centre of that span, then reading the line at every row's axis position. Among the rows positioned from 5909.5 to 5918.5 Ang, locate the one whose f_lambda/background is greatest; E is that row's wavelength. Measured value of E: 5916 Ang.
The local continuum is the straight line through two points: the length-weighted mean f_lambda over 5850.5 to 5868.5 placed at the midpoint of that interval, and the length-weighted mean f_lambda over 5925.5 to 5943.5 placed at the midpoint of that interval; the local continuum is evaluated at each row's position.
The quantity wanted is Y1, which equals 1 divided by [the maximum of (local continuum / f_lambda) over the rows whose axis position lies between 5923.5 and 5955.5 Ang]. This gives 0.87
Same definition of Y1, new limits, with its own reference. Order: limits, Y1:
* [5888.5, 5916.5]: 0.72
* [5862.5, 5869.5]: 0.94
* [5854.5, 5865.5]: 0.80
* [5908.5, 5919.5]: 0.91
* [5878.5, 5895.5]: 0.72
